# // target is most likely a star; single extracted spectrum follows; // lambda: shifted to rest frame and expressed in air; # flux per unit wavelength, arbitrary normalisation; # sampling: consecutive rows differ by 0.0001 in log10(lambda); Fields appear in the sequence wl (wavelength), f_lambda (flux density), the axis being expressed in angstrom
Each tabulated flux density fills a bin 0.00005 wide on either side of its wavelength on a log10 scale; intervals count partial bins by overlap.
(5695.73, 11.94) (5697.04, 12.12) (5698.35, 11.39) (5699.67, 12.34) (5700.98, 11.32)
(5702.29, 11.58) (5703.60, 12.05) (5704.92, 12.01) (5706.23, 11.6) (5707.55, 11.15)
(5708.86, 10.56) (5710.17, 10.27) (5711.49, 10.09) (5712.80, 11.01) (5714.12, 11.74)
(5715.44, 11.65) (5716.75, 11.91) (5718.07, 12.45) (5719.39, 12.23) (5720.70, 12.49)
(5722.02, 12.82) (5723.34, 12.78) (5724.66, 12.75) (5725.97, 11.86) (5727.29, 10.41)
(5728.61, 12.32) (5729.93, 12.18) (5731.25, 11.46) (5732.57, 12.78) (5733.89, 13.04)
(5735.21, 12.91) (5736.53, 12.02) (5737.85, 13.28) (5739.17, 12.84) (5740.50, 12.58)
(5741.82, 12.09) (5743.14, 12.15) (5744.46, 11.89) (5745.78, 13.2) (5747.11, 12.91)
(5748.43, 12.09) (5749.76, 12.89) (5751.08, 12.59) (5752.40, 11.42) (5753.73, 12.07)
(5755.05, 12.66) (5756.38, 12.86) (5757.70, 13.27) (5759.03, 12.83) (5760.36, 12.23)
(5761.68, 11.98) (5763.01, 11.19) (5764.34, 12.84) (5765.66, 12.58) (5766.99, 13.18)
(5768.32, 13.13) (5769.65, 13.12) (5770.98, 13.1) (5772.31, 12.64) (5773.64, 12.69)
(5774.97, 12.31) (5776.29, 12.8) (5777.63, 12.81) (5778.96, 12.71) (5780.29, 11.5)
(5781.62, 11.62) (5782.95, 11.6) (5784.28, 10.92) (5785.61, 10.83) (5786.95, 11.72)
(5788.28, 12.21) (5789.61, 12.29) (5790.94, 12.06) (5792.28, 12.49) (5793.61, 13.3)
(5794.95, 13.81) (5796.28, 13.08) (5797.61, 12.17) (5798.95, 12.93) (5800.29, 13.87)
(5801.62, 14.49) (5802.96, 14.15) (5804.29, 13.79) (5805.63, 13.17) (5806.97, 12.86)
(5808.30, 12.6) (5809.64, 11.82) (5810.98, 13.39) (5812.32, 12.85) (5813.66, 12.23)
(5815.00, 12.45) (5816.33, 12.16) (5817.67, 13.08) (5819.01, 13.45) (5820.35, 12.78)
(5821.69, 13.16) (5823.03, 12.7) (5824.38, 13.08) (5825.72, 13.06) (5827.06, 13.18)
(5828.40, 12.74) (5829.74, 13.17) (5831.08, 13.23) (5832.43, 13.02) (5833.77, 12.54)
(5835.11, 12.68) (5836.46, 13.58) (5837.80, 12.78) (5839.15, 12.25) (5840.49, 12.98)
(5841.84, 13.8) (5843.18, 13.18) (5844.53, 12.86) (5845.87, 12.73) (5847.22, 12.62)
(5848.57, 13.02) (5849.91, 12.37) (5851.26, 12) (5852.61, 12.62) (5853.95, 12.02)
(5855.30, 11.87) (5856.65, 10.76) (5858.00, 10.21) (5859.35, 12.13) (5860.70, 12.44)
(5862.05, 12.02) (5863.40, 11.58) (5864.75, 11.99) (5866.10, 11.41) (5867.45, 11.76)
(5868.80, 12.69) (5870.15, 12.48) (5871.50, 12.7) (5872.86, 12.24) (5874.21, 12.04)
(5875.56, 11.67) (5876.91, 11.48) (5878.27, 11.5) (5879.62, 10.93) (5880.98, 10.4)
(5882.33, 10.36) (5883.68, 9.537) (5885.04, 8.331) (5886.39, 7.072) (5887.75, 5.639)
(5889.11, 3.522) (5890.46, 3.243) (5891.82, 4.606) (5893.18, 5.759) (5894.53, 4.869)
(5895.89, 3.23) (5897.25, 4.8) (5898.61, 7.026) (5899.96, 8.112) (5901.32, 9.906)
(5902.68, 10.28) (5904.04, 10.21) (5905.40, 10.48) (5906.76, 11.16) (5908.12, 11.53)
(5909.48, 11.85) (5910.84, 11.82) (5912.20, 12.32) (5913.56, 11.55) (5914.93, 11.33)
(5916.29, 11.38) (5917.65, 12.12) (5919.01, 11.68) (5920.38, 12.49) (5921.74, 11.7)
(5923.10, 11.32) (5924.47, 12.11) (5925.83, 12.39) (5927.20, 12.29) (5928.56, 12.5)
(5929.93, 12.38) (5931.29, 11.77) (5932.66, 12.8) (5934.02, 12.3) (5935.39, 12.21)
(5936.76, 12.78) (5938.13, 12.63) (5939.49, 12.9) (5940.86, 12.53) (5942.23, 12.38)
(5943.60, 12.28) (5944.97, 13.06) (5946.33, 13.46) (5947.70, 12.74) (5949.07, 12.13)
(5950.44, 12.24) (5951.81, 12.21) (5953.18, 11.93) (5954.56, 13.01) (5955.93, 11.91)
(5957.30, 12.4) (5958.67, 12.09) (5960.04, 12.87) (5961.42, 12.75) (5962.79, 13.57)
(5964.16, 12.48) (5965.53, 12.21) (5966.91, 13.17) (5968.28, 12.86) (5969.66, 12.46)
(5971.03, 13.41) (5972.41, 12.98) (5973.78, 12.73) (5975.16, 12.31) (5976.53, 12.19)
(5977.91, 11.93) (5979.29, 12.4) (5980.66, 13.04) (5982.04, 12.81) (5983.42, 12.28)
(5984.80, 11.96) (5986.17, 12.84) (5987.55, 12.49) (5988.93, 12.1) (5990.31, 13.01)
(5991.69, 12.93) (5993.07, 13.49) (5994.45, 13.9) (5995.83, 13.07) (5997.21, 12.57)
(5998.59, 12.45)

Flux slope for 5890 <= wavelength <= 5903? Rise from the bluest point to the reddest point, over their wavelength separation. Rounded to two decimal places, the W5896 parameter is 0.58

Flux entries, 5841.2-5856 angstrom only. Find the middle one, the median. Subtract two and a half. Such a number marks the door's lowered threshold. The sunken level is 10.12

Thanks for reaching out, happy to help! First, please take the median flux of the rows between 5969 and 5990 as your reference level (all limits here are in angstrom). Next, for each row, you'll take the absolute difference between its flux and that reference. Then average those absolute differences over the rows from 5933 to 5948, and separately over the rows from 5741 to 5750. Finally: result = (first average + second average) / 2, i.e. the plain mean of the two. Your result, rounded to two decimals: 0.39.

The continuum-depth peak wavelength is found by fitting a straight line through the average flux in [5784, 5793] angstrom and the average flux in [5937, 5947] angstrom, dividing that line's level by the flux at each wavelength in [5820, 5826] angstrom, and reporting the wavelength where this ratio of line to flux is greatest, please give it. 5823.03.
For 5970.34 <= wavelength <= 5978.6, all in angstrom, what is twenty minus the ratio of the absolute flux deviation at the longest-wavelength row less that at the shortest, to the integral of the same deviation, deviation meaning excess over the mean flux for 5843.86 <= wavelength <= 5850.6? 19.97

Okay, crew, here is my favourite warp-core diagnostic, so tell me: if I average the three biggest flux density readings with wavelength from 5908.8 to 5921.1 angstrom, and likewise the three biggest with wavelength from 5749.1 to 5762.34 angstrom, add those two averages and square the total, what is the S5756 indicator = 641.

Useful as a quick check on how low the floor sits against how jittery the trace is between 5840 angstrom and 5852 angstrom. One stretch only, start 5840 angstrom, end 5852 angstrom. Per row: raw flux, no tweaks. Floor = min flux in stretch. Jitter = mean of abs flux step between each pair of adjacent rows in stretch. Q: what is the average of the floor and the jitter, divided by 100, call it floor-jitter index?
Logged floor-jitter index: 0.0621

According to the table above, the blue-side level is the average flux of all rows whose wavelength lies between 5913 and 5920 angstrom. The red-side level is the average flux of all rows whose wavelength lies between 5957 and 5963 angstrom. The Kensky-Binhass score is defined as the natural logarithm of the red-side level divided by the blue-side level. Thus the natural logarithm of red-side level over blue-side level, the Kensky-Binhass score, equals 0.09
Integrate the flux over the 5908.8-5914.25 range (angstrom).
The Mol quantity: 64.7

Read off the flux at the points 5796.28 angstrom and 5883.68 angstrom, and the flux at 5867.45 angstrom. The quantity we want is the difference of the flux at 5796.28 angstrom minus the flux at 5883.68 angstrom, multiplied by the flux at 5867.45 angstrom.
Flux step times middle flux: 42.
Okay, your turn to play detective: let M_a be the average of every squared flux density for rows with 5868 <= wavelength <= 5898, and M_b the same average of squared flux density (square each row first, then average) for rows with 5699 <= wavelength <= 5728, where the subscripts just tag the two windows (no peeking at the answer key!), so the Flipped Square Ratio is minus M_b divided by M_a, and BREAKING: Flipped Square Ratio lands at -1.60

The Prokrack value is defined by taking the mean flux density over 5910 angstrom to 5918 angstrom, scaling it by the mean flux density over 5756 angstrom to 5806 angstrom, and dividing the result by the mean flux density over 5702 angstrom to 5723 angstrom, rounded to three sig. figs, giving 12.8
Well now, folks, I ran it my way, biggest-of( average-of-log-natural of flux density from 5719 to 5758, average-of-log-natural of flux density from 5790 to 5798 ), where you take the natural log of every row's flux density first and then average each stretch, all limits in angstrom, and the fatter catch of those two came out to 2.55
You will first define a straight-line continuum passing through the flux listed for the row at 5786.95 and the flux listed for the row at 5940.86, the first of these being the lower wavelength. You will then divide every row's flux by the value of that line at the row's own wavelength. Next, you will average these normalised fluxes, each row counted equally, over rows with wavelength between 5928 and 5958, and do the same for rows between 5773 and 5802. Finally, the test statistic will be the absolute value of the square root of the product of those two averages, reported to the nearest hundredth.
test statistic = 1.03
